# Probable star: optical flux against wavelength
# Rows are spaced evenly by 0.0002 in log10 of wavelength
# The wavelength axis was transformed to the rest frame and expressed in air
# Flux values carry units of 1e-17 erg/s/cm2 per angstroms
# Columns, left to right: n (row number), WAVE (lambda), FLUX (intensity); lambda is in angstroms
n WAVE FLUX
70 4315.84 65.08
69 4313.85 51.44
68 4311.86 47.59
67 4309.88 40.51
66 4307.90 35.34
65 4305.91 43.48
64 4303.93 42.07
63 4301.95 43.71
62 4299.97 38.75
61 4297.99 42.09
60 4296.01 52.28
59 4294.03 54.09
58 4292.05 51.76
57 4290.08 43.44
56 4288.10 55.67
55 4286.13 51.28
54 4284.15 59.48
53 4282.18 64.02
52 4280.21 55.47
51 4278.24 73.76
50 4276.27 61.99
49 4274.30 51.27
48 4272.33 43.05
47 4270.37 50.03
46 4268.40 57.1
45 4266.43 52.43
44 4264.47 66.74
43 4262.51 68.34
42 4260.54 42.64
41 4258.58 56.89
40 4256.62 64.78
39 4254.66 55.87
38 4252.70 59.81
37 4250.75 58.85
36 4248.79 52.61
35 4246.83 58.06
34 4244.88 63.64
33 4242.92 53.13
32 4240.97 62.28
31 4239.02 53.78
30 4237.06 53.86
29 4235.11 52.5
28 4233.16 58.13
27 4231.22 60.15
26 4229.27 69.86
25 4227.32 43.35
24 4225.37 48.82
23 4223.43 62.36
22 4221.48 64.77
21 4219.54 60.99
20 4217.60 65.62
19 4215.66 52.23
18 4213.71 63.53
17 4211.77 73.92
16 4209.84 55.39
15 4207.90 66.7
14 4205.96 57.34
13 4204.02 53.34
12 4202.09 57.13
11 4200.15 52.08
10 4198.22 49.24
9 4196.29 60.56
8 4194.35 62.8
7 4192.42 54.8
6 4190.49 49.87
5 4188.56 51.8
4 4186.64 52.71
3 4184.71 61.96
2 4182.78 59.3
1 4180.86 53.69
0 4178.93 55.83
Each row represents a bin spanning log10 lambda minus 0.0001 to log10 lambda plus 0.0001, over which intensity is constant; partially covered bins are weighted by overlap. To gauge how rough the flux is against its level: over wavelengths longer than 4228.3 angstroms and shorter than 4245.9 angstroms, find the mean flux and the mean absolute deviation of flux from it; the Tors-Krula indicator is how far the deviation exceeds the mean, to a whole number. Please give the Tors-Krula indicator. -54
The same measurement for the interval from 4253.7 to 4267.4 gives -51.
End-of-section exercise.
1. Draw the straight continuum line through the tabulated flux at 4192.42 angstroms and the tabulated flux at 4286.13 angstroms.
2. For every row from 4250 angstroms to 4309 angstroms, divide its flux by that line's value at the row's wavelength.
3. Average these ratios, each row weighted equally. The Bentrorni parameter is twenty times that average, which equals 20.6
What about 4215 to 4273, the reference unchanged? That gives 21.6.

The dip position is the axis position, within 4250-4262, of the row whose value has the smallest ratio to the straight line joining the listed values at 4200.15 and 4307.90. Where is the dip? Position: 4260.54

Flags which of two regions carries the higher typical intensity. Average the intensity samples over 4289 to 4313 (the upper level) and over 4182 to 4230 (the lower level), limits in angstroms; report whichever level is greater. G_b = 58.0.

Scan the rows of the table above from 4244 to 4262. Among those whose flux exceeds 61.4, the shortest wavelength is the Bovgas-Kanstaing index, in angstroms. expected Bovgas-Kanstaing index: 4244.88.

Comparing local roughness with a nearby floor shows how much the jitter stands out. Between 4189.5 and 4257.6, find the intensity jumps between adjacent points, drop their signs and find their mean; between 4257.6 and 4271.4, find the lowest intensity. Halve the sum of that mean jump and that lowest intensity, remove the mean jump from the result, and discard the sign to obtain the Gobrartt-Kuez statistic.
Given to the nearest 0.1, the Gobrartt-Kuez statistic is 17.6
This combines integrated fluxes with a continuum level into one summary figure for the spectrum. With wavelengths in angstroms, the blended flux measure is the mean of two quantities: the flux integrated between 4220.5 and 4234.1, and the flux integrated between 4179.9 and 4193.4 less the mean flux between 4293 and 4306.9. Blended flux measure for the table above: 744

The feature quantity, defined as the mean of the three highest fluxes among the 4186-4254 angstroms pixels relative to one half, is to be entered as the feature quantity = 140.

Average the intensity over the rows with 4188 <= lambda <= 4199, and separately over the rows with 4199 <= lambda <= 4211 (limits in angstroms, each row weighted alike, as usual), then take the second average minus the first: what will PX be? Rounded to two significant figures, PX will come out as 2.2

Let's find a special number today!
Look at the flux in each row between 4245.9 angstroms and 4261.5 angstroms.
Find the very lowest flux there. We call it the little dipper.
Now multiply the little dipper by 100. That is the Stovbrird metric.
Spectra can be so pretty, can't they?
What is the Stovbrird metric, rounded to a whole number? 4264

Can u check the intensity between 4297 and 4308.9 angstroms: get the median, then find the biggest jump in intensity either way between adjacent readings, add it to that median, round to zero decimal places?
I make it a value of 50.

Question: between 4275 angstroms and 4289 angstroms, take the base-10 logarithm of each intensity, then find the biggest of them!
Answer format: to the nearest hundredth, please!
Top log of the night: 1.87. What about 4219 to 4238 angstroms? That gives 1.84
